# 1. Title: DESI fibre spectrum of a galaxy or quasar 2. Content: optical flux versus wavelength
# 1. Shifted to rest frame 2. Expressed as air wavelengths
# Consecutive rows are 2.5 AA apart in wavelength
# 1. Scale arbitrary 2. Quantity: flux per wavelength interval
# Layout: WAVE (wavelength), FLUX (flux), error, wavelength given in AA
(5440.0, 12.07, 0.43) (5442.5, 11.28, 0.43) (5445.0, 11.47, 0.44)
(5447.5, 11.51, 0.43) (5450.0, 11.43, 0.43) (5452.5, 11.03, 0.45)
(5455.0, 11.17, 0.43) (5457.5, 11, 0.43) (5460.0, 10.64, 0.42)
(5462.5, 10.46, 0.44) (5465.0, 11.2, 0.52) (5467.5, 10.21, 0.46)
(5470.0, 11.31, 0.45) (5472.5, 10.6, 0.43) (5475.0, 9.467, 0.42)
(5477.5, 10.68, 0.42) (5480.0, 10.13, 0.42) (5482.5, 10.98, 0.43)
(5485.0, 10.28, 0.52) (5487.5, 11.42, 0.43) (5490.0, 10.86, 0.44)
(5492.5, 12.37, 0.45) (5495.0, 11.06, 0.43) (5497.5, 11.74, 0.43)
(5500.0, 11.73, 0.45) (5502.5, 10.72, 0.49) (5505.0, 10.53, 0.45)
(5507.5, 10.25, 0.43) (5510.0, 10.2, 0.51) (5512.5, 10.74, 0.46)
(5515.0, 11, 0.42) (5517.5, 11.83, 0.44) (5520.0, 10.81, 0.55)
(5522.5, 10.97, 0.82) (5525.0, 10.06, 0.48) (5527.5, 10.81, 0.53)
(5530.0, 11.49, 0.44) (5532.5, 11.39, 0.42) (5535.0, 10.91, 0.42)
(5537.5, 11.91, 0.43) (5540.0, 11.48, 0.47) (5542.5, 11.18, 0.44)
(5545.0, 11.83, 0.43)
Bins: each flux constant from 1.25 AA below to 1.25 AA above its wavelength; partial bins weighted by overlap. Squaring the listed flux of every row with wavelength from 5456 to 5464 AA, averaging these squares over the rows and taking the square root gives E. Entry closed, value 10.7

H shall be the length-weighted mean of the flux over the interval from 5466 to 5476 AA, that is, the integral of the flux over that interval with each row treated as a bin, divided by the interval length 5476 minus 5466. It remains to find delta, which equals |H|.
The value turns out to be 10.4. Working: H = 10.4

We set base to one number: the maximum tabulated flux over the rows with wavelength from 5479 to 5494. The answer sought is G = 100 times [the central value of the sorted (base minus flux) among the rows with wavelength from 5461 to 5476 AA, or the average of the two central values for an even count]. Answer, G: 184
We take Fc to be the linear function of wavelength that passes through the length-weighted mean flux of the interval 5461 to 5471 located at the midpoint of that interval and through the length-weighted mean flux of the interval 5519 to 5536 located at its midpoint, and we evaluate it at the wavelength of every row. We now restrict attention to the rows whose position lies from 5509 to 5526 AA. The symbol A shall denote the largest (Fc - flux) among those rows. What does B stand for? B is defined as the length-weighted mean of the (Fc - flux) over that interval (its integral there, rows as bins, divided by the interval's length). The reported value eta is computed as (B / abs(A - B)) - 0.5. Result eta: -0.4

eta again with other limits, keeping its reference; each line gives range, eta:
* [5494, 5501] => -2.0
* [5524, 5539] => -0.7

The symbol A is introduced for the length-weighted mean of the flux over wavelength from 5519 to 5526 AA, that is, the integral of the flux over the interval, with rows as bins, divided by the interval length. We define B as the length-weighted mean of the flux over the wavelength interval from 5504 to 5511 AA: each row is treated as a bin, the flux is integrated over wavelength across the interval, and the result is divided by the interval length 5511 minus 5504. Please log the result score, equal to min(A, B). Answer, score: 10.3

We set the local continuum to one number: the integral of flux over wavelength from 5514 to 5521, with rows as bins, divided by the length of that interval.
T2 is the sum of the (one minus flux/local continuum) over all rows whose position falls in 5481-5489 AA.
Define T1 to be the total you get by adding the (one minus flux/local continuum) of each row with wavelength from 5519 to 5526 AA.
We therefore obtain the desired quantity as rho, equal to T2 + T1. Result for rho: 0.26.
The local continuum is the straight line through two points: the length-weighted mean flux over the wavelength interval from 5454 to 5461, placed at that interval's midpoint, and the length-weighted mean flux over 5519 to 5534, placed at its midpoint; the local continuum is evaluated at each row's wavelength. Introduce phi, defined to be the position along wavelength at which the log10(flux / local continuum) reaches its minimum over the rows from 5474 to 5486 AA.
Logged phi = 5475.0 AA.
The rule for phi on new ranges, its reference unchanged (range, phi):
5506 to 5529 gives 5525.0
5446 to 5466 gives 5462.5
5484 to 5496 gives 5485.0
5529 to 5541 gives 5535.0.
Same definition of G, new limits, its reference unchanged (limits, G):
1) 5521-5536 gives 143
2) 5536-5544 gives 89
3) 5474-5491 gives 169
